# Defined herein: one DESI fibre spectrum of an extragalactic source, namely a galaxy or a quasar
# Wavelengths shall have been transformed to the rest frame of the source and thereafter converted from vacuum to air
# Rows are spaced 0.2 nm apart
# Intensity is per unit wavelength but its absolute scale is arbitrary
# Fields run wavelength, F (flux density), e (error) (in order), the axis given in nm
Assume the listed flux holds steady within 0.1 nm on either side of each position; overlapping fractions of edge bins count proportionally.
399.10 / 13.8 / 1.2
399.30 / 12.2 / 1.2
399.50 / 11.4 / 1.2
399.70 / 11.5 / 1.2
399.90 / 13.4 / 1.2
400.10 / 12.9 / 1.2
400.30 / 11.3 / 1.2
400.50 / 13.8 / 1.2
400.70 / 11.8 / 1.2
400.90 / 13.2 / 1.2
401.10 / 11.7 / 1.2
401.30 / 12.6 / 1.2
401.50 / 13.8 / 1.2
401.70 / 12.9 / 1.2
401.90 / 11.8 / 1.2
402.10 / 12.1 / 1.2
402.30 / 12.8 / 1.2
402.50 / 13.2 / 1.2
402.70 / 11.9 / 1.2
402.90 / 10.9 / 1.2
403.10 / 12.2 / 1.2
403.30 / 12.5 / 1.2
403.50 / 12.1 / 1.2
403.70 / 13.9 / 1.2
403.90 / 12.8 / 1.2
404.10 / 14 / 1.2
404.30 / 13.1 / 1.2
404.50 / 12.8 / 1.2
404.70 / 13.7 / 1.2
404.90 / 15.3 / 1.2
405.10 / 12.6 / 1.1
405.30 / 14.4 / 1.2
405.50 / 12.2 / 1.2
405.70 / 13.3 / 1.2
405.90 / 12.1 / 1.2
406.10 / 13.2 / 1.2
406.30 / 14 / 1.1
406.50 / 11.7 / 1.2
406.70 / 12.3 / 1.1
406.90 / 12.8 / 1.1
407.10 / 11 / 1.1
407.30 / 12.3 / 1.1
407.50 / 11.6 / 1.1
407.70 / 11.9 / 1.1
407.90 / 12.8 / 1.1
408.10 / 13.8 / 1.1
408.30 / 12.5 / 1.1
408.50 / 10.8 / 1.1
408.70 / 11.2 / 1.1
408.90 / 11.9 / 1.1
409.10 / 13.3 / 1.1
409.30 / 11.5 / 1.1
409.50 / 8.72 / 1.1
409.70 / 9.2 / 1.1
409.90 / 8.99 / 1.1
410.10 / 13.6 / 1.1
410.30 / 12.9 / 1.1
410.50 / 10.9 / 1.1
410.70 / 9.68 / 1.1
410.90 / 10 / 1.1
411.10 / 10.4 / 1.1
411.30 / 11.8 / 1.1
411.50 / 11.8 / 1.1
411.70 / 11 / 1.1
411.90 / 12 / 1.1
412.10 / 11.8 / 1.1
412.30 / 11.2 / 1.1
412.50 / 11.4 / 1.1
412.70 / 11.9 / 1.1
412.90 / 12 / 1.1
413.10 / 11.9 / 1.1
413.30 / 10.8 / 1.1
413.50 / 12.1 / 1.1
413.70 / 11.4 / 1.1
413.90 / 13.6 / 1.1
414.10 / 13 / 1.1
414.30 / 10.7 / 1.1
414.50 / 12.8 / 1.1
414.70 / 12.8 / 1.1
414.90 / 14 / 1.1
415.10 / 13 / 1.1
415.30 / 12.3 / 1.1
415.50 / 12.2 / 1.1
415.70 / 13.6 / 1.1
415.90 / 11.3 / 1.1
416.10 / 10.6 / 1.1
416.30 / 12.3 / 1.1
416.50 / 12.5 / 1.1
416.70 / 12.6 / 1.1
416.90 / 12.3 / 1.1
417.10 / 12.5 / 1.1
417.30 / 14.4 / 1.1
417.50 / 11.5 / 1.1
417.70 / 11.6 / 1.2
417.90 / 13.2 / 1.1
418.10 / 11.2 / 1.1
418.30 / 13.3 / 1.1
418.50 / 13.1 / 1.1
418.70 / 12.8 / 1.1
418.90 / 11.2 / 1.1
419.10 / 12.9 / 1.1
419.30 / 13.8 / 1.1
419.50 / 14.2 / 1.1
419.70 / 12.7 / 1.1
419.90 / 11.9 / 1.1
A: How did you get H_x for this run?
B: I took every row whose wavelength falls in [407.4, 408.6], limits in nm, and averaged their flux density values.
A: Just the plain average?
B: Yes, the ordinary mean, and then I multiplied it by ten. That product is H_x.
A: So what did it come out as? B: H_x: 122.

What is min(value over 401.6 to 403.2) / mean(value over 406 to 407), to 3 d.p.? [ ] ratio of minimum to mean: 0.852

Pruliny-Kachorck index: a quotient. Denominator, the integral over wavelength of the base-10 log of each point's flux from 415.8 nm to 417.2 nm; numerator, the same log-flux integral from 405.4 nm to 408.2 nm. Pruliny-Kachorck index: 2.03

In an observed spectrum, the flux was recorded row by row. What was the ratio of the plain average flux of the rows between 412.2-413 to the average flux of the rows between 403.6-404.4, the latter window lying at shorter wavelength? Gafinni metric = 0.86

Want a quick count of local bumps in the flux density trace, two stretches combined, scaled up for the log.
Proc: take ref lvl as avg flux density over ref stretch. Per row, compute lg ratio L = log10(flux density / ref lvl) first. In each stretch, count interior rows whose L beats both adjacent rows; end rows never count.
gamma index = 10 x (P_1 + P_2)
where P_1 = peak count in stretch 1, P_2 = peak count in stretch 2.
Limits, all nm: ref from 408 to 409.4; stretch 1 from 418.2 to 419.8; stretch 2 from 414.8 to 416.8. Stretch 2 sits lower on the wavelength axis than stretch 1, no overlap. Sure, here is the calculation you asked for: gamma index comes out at 20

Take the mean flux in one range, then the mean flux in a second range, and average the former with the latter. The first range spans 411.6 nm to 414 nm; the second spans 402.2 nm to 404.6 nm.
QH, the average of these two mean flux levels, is 12.2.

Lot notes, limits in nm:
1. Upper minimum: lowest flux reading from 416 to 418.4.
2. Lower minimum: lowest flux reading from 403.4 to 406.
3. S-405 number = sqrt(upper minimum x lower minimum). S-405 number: 11.3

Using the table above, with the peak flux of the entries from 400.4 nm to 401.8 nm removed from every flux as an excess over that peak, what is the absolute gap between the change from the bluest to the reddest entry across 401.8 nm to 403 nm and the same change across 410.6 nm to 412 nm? 3.2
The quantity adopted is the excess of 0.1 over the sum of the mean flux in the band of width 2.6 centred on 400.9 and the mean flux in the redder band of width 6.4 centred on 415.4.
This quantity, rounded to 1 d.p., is -24.7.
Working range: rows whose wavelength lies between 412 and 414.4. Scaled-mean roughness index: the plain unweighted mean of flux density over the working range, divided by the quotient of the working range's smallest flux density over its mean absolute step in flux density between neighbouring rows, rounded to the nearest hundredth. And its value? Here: 0.97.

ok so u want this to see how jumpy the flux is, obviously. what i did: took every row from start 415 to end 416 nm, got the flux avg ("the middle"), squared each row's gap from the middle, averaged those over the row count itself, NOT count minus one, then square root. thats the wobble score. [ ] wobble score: 0.78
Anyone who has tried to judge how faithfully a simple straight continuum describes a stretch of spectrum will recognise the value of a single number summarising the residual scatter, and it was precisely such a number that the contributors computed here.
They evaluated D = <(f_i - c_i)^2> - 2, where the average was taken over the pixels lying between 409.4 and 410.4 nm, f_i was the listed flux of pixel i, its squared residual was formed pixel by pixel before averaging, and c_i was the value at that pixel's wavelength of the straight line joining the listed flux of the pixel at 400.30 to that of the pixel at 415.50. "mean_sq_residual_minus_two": 3.8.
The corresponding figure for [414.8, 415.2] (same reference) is 0.0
